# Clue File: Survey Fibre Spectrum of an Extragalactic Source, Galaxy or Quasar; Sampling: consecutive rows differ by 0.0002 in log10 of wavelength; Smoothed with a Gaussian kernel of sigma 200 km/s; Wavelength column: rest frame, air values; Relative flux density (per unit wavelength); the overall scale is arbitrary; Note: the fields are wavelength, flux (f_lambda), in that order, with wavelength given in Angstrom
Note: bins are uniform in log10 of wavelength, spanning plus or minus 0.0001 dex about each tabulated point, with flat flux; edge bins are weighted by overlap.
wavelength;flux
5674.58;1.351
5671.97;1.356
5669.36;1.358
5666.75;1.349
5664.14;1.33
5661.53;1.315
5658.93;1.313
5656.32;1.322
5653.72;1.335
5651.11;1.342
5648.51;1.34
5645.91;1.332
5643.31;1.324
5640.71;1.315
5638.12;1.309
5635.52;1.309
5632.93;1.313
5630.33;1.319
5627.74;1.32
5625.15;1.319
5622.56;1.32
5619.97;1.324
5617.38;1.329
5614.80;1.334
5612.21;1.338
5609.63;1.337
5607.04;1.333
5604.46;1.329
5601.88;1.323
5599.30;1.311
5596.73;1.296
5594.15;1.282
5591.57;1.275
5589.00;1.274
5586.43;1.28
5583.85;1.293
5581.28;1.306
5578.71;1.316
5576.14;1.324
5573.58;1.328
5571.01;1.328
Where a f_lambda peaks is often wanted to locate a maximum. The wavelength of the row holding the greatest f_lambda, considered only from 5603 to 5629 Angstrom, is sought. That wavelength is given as 5612.21 Angstrom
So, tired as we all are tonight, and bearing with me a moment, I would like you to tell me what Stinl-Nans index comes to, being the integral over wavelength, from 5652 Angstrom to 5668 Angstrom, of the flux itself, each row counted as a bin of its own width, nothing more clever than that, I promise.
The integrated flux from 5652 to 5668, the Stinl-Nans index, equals 21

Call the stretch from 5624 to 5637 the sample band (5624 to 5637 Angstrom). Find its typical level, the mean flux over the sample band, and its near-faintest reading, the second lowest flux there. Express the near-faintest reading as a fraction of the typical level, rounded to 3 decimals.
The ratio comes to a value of 0.998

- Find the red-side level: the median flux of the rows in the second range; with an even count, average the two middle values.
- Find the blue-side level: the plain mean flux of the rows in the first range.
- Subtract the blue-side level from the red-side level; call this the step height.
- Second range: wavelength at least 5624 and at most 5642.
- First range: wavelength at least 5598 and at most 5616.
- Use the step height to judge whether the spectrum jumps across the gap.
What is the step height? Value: -0.014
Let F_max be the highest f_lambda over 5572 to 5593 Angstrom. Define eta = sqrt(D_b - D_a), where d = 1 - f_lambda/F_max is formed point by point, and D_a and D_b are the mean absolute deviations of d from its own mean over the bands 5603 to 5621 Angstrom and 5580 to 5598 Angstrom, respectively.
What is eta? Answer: 0.068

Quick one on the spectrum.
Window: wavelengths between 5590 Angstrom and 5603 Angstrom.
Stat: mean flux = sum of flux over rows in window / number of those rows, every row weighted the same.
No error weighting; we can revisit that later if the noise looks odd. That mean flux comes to 1.30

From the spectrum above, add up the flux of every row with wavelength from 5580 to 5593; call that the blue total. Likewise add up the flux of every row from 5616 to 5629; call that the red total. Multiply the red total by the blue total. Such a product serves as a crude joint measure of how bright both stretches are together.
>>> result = 42.5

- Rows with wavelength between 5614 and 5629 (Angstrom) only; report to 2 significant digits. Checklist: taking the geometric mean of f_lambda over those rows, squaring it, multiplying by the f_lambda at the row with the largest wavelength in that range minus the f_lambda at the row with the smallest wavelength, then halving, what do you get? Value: -0.012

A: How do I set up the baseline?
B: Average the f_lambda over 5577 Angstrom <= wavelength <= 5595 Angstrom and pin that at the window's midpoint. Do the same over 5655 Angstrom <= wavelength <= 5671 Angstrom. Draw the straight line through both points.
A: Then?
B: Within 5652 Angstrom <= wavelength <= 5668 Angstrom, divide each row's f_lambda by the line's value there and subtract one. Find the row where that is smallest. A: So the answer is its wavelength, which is 5658.93 Angstrom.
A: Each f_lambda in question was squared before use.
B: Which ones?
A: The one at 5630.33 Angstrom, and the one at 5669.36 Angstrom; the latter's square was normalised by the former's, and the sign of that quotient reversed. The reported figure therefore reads -1.06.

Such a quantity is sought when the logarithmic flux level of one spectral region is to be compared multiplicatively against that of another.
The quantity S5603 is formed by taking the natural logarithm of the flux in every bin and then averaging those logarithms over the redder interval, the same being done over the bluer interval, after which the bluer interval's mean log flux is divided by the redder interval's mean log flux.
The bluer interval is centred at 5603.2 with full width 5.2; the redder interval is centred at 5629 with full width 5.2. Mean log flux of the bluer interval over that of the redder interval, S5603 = 1.02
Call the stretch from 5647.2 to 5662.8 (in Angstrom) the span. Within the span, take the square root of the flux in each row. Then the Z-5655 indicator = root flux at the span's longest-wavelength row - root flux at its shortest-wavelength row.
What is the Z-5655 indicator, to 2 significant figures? -0.011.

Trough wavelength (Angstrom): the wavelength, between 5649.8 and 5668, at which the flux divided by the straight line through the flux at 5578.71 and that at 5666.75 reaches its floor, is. 5658.93 Angstrom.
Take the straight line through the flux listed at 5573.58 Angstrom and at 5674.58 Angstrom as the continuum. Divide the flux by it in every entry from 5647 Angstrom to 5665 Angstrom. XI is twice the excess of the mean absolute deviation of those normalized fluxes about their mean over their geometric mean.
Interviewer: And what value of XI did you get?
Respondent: -1.96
